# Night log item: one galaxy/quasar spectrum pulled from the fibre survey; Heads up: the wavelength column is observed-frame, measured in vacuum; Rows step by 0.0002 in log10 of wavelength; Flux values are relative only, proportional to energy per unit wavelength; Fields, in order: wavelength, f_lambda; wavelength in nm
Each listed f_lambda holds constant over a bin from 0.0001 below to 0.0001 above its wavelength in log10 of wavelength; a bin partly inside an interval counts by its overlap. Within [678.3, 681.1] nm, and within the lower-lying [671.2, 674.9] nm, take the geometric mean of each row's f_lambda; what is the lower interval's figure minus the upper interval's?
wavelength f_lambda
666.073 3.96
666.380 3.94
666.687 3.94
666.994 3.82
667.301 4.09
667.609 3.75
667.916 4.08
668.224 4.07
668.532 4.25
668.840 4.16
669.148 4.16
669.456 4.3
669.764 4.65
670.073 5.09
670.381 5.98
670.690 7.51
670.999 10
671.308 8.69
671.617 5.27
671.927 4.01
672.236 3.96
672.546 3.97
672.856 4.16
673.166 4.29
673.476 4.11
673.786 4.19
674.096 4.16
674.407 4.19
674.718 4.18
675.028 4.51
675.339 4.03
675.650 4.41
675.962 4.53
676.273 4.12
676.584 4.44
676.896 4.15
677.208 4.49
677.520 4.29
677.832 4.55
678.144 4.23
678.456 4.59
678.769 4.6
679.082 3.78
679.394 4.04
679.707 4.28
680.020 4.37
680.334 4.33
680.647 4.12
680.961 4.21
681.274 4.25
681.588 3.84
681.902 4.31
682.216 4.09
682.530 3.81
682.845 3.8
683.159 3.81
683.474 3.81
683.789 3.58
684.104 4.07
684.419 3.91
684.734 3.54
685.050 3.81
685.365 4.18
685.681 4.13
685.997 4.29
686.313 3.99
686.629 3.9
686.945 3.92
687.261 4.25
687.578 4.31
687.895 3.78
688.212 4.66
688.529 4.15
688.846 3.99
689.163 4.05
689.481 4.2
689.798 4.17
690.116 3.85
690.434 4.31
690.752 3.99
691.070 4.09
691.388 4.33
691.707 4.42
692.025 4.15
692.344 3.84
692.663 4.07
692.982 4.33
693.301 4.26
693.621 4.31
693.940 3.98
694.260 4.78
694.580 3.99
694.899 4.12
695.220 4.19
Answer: 0.2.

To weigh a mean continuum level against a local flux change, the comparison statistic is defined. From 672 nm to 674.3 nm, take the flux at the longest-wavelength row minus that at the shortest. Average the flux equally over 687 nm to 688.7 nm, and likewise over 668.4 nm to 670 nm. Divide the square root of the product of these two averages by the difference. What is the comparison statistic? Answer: 21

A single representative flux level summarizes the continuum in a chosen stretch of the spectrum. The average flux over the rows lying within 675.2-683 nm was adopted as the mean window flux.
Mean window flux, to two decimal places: 4.23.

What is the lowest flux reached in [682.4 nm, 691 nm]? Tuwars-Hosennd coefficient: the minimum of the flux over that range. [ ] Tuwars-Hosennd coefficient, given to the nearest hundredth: 3.54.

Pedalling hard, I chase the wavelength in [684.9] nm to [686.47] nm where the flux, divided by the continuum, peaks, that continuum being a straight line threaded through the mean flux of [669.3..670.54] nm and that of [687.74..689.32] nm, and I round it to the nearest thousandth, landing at 685.997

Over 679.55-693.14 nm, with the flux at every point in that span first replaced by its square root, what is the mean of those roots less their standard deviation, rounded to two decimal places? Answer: 1.96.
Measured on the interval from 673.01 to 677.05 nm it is 2.02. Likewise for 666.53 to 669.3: 1.97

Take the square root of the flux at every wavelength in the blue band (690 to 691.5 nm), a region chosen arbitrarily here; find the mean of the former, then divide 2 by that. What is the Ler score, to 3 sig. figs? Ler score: 0.986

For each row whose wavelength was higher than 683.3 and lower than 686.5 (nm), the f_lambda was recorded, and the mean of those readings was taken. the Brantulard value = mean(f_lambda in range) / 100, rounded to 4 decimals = 0.0393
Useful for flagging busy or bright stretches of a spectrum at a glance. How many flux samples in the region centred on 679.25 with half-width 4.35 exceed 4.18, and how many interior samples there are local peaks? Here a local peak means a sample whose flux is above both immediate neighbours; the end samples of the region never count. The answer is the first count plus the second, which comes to 24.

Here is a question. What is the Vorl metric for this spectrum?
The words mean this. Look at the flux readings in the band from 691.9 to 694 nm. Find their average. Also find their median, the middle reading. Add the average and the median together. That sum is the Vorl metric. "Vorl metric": 8.3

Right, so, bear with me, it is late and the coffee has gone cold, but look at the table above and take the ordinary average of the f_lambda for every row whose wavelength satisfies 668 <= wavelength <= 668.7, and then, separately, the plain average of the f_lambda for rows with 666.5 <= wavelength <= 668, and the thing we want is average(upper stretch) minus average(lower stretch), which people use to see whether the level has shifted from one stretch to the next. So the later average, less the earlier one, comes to 0.22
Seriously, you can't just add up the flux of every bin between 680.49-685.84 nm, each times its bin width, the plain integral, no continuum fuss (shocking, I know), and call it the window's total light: 21.2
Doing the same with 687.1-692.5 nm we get 22.4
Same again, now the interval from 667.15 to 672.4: 27.2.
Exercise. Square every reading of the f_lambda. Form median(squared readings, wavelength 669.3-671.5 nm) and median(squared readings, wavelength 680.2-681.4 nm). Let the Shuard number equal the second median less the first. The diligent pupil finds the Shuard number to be -18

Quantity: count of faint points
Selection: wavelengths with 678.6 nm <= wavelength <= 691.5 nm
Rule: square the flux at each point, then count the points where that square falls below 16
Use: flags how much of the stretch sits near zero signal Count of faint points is 17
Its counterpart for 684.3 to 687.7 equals 6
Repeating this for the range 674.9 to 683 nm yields 4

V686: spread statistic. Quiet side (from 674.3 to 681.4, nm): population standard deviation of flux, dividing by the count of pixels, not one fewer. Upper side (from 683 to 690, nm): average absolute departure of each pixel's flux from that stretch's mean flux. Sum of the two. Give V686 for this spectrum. 0.40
